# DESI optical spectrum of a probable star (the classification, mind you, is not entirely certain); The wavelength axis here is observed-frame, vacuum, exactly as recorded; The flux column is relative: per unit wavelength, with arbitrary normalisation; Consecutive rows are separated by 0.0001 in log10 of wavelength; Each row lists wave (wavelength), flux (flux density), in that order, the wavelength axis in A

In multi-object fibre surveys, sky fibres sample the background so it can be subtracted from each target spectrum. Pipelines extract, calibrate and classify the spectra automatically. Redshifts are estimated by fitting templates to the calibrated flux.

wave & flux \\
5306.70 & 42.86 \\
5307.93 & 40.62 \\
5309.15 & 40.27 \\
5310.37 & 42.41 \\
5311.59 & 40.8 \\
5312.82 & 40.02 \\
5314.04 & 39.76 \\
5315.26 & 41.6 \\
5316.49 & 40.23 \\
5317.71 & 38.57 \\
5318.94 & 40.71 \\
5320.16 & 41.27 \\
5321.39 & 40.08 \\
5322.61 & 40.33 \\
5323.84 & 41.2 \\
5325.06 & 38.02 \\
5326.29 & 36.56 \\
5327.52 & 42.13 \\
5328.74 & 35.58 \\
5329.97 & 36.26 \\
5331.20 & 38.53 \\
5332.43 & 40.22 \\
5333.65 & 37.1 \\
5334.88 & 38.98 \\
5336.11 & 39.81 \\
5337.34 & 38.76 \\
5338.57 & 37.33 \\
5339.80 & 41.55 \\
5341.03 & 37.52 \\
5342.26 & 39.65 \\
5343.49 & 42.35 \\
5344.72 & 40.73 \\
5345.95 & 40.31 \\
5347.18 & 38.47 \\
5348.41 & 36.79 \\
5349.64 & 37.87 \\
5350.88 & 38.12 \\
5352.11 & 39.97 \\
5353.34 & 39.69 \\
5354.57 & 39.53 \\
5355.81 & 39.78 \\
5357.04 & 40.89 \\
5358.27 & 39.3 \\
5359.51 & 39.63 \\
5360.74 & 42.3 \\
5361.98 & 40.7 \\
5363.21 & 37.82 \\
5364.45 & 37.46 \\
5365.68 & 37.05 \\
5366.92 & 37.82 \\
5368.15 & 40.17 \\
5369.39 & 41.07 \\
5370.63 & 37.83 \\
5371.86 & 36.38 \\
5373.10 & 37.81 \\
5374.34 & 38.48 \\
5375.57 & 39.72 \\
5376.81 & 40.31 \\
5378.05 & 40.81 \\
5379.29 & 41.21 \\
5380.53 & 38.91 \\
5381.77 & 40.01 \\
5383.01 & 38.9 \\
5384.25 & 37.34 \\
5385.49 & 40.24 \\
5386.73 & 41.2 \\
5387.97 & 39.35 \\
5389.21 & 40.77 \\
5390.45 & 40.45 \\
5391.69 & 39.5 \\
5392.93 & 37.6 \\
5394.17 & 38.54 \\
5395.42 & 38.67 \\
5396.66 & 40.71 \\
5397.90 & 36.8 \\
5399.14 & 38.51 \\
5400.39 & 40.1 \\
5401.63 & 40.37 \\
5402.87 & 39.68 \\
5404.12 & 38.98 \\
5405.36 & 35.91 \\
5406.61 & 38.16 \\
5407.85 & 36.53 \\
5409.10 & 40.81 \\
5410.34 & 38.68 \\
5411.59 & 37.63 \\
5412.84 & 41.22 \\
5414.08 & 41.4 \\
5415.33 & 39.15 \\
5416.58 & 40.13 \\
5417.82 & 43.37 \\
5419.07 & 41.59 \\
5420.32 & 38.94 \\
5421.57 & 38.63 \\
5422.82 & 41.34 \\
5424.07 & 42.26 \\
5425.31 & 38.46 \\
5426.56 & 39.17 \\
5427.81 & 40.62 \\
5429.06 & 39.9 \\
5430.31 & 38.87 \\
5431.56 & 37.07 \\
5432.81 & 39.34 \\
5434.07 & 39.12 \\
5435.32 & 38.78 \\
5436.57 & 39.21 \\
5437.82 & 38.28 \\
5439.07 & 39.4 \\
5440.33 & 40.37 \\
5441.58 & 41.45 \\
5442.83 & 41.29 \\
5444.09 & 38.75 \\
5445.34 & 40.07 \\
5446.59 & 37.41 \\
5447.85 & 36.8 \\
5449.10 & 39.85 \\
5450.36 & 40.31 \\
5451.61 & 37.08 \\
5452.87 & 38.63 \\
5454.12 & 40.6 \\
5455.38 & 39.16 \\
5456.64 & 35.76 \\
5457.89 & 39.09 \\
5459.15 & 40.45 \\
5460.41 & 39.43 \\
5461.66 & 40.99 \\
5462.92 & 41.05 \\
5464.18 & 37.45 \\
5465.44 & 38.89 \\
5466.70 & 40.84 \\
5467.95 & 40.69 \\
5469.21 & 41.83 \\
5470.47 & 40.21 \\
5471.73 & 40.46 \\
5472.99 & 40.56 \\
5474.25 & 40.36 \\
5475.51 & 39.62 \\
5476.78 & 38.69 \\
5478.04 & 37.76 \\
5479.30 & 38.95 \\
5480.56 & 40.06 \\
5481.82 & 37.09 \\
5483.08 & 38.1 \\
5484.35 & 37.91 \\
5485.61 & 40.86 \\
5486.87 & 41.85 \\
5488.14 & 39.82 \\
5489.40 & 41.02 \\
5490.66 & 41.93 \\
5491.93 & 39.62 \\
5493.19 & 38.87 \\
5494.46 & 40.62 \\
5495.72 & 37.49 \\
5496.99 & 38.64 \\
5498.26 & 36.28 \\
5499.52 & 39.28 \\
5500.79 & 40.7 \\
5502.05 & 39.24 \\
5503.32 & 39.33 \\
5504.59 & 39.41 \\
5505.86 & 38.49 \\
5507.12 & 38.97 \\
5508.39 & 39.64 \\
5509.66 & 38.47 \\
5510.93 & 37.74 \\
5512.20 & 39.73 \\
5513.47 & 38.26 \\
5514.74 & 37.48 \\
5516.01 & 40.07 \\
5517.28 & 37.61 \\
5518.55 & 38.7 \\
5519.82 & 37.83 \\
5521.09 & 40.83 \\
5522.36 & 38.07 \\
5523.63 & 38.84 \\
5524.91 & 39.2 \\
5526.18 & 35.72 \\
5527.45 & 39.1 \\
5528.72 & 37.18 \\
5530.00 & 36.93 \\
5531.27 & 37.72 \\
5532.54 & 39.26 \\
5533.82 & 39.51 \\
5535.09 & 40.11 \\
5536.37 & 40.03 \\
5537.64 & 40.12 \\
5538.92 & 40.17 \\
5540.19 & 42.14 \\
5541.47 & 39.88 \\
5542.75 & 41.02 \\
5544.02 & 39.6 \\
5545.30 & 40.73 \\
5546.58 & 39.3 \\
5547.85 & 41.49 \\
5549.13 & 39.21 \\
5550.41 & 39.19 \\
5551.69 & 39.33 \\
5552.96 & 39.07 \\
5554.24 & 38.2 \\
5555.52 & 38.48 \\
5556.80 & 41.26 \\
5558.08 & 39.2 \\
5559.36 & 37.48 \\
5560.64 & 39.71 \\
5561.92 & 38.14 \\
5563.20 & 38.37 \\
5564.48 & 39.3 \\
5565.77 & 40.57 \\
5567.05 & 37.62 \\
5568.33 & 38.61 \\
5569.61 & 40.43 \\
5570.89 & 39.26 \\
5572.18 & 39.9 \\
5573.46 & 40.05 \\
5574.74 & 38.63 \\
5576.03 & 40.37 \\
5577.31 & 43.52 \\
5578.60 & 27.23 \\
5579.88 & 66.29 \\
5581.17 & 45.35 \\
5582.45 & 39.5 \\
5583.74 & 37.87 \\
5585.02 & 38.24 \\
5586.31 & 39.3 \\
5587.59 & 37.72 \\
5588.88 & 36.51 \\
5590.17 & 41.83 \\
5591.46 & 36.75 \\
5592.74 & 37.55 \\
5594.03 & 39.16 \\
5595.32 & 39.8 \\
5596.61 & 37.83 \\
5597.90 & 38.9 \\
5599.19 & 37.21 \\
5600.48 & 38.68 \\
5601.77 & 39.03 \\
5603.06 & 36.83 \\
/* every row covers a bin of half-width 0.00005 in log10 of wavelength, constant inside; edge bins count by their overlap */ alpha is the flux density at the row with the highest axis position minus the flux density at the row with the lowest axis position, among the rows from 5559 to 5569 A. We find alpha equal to 1.1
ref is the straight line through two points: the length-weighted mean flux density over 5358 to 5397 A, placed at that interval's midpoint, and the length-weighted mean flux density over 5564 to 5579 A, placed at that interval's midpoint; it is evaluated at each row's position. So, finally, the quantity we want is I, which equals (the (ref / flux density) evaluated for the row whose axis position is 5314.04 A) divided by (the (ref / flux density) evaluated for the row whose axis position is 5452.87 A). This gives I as 0.98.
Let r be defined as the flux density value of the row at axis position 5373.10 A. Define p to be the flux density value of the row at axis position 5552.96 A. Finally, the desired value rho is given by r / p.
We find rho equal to 0.97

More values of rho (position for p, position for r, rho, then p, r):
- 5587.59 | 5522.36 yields 1.01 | 37.72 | 38.07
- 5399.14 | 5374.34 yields 1.00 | 38.51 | 38.48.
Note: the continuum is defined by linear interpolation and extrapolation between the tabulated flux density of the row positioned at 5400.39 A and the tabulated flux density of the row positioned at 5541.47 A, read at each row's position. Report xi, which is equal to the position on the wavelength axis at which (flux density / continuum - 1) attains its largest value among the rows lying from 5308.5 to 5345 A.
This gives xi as 5310.37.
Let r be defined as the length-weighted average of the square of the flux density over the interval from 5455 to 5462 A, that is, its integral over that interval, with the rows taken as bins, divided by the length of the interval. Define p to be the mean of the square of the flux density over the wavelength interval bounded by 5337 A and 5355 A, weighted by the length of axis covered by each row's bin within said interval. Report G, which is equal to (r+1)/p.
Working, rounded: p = 1543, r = 1530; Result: 0.992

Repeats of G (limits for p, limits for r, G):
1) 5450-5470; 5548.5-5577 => 0.986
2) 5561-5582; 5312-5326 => 0.934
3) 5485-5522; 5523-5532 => 0.929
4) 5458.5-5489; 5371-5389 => 0.980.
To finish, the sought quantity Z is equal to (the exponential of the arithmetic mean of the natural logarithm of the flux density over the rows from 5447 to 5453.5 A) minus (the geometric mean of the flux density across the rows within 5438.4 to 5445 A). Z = -1.7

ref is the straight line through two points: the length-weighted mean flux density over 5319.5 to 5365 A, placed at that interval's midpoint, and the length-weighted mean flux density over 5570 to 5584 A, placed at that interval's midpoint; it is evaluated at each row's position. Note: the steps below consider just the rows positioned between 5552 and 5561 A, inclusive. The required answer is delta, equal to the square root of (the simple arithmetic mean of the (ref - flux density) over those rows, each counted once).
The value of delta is 1.6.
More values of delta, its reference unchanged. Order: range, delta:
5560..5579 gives 1.7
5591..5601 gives 1.9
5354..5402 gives 0.5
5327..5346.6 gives 0.2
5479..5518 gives 1.3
